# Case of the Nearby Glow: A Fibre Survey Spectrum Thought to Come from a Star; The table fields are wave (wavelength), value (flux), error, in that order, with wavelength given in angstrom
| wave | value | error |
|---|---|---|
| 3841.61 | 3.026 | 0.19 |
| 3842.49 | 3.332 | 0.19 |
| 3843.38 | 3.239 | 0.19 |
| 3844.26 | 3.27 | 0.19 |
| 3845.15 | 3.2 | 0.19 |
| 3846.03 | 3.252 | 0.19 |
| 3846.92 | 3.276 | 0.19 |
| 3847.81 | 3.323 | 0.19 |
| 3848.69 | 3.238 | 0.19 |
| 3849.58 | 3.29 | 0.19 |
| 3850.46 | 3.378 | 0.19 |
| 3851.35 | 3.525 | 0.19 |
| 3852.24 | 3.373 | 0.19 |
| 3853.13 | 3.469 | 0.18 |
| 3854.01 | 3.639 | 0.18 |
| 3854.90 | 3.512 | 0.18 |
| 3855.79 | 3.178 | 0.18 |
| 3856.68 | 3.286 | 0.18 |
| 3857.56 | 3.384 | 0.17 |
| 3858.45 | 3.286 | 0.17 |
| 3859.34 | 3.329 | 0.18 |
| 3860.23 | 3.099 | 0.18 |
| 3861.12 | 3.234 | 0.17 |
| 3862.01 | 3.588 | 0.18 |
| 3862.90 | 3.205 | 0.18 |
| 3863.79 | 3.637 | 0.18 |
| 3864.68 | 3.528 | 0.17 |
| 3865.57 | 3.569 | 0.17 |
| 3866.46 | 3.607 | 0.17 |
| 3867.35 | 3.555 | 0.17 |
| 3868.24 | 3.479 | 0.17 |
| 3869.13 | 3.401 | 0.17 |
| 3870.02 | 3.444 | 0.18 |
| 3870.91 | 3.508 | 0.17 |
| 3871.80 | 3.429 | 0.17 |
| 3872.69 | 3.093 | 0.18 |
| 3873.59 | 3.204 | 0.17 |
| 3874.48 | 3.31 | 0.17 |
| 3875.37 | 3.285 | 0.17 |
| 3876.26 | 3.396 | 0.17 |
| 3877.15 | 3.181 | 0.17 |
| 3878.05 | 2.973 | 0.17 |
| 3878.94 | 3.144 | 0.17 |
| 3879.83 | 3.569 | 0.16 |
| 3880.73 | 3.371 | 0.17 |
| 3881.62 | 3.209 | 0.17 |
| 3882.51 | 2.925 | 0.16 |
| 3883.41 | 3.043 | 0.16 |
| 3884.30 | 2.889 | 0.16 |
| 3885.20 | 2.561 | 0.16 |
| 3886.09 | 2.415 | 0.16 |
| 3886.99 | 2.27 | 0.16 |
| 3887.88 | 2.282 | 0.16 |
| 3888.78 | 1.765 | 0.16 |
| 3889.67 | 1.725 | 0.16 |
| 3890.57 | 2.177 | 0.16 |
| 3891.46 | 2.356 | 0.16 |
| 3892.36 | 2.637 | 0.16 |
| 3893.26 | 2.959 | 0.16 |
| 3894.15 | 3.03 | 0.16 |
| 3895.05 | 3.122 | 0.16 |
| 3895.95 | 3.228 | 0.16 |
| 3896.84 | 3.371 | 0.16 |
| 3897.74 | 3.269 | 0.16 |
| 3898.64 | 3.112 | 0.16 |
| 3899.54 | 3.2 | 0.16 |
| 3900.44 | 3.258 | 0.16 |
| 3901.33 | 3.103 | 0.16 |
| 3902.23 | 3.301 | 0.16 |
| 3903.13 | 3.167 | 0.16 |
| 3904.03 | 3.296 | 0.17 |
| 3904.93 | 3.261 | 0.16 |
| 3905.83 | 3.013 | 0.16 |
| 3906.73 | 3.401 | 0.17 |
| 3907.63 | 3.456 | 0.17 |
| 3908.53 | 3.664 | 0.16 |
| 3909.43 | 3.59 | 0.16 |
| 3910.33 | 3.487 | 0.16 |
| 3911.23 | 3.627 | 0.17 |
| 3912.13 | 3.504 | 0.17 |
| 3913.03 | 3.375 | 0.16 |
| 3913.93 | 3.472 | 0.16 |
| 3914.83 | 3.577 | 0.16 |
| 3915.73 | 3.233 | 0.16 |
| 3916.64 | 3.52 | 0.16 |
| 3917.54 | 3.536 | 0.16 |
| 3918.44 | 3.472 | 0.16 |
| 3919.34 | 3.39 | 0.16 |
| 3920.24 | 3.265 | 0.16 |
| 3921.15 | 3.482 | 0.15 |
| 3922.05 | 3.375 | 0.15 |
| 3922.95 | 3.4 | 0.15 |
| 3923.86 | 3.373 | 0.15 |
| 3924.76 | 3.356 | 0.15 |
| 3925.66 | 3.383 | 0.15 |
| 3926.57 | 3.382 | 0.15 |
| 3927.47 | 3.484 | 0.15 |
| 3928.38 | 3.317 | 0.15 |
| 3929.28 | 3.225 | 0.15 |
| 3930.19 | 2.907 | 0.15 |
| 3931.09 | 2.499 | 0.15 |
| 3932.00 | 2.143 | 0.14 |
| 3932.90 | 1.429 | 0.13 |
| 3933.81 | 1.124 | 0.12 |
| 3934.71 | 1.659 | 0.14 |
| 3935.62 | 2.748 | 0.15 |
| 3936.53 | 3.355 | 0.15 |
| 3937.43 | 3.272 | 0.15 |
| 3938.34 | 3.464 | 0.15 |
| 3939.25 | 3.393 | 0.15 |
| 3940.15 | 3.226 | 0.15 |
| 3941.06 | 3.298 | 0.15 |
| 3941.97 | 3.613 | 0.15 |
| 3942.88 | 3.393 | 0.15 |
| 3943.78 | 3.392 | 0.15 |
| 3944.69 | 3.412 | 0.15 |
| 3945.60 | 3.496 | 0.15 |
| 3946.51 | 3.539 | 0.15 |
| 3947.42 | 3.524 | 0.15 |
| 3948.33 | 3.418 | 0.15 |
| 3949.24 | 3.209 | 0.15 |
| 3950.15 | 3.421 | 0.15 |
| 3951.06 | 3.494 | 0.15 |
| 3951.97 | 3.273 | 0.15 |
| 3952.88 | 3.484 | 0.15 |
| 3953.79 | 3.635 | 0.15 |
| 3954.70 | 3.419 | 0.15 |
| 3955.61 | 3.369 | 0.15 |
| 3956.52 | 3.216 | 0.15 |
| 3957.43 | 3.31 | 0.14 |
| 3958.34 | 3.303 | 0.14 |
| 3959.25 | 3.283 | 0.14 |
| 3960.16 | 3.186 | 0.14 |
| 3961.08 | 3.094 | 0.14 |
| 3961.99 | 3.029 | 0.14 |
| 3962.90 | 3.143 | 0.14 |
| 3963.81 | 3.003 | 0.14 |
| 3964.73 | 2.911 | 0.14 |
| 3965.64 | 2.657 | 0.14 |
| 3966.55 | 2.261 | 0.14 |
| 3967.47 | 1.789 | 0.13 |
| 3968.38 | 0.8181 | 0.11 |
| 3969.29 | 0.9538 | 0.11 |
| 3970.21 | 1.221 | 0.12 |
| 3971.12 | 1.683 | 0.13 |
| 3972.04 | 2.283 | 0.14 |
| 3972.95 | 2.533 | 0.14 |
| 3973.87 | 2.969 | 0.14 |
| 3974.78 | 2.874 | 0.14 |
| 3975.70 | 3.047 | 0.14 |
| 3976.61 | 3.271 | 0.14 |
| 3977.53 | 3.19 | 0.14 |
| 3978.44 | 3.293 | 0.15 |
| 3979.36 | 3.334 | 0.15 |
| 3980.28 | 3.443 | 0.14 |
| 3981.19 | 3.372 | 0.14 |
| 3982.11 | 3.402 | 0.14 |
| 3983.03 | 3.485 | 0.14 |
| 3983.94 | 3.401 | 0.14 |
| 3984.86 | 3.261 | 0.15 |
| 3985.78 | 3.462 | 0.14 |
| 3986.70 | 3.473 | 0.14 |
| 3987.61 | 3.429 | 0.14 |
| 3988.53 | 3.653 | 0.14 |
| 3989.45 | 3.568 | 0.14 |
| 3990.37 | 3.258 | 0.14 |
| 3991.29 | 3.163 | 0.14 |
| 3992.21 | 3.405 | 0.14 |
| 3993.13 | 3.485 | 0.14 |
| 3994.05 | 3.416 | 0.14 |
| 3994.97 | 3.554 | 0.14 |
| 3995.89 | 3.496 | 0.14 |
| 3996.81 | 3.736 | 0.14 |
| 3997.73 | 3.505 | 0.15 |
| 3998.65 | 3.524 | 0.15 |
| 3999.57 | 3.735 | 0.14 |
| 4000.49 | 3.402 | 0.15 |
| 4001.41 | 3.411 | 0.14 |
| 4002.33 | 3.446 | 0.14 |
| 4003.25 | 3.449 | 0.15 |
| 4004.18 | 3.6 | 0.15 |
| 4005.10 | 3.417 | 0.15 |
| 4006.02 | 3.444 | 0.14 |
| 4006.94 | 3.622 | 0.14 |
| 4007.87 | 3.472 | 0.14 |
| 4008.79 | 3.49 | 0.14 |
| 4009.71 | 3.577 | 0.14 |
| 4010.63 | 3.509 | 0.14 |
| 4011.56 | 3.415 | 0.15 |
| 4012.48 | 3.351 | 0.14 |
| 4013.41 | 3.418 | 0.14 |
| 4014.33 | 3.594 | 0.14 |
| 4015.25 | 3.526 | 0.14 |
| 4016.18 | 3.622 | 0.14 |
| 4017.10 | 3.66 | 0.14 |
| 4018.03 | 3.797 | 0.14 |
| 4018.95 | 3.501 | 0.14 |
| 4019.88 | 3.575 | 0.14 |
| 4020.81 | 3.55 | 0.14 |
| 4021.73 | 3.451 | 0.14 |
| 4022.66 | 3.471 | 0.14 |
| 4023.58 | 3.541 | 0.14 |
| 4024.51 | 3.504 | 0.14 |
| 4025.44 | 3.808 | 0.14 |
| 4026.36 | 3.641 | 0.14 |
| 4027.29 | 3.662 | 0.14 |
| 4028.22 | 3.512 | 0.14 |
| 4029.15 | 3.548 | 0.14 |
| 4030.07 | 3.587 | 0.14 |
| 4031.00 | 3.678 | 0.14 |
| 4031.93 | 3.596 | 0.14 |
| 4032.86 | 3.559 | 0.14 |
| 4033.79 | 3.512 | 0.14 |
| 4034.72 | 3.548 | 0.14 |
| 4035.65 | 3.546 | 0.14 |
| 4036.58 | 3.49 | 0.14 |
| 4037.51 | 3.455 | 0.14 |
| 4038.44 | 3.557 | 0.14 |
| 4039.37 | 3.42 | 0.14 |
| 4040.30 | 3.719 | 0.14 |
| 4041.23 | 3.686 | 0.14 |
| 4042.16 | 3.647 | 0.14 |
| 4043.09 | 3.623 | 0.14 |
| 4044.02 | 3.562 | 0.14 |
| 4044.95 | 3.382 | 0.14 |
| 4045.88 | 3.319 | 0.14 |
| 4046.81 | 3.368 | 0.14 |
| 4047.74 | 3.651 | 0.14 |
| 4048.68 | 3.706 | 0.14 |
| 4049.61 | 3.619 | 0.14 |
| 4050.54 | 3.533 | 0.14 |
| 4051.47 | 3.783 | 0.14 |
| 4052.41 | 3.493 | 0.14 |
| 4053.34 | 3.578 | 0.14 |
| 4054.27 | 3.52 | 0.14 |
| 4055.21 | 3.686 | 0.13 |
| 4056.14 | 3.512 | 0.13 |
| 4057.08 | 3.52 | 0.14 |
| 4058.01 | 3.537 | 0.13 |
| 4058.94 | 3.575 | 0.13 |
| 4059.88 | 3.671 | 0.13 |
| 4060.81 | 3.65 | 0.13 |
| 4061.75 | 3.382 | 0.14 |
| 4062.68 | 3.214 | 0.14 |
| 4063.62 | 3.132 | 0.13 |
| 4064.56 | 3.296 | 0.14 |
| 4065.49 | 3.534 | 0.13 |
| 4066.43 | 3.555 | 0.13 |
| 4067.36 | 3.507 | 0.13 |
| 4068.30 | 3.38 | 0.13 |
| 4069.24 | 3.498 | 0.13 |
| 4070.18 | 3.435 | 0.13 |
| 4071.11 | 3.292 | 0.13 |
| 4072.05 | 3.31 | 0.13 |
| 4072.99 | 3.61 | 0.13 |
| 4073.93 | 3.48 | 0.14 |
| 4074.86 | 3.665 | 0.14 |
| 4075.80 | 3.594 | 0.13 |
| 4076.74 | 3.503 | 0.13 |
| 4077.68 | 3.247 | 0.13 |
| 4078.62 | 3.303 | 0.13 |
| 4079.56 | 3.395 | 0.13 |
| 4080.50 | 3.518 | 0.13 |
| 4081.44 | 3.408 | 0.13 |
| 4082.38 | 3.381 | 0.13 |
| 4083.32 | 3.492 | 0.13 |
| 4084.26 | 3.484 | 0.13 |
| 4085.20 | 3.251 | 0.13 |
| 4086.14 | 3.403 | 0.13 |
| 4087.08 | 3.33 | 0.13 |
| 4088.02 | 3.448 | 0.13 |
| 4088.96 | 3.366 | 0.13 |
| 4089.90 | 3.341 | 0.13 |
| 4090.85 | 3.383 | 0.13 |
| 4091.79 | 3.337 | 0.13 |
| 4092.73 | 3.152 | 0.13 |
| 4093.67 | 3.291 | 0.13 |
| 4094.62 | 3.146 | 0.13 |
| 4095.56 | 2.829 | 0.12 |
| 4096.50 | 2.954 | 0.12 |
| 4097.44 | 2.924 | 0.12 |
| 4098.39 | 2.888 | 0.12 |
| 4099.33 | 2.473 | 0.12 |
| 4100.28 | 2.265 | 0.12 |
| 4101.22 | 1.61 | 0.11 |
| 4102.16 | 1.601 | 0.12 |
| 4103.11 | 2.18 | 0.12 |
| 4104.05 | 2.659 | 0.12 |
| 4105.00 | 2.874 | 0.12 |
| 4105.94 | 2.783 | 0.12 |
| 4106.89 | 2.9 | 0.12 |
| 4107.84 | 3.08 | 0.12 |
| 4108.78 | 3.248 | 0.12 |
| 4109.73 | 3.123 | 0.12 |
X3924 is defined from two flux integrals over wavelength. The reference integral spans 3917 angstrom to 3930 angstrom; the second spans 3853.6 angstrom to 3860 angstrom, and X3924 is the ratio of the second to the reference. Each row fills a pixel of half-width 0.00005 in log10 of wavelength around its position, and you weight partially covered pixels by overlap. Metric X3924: 0.49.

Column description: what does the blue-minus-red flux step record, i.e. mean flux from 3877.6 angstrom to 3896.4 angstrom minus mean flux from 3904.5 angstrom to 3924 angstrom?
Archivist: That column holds -0.69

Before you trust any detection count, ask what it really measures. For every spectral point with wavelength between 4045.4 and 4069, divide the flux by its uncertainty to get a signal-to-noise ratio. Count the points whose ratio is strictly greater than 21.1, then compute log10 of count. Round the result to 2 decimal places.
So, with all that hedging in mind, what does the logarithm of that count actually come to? 1.40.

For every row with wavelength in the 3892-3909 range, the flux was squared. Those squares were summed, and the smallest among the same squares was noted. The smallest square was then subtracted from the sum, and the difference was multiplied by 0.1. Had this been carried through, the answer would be 18.9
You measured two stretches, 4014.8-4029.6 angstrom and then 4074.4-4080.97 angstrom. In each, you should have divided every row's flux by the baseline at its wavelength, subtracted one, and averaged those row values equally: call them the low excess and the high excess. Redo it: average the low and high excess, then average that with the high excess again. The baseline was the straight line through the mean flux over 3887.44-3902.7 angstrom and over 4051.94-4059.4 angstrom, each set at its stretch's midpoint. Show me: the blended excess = -0.026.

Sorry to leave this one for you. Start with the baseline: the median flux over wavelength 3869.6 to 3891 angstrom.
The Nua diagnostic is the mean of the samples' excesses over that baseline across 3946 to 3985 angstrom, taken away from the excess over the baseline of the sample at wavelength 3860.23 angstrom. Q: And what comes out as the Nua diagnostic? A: 0.13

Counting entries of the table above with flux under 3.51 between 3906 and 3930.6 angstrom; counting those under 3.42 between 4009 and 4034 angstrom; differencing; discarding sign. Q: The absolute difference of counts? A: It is 18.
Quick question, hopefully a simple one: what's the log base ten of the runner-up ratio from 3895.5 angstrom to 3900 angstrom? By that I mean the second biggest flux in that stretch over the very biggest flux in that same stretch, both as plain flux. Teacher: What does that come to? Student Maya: -0.013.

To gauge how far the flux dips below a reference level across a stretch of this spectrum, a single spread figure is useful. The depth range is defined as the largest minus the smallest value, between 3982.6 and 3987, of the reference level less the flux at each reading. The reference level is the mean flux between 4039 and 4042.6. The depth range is 0.22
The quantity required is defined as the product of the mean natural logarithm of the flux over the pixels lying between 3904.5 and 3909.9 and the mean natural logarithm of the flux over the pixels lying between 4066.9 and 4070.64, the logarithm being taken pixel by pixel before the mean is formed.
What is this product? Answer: 1.51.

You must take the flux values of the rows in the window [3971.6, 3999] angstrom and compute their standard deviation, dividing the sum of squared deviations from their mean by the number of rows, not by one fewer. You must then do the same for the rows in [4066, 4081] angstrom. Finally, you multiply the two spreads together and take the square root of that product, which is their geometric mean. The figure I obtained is 0.19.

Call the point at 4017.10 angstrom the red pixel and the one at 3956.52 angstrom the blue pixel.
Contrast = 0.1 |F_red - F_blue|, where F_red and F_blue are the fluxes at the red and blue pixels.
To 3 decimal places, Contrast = 0.044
